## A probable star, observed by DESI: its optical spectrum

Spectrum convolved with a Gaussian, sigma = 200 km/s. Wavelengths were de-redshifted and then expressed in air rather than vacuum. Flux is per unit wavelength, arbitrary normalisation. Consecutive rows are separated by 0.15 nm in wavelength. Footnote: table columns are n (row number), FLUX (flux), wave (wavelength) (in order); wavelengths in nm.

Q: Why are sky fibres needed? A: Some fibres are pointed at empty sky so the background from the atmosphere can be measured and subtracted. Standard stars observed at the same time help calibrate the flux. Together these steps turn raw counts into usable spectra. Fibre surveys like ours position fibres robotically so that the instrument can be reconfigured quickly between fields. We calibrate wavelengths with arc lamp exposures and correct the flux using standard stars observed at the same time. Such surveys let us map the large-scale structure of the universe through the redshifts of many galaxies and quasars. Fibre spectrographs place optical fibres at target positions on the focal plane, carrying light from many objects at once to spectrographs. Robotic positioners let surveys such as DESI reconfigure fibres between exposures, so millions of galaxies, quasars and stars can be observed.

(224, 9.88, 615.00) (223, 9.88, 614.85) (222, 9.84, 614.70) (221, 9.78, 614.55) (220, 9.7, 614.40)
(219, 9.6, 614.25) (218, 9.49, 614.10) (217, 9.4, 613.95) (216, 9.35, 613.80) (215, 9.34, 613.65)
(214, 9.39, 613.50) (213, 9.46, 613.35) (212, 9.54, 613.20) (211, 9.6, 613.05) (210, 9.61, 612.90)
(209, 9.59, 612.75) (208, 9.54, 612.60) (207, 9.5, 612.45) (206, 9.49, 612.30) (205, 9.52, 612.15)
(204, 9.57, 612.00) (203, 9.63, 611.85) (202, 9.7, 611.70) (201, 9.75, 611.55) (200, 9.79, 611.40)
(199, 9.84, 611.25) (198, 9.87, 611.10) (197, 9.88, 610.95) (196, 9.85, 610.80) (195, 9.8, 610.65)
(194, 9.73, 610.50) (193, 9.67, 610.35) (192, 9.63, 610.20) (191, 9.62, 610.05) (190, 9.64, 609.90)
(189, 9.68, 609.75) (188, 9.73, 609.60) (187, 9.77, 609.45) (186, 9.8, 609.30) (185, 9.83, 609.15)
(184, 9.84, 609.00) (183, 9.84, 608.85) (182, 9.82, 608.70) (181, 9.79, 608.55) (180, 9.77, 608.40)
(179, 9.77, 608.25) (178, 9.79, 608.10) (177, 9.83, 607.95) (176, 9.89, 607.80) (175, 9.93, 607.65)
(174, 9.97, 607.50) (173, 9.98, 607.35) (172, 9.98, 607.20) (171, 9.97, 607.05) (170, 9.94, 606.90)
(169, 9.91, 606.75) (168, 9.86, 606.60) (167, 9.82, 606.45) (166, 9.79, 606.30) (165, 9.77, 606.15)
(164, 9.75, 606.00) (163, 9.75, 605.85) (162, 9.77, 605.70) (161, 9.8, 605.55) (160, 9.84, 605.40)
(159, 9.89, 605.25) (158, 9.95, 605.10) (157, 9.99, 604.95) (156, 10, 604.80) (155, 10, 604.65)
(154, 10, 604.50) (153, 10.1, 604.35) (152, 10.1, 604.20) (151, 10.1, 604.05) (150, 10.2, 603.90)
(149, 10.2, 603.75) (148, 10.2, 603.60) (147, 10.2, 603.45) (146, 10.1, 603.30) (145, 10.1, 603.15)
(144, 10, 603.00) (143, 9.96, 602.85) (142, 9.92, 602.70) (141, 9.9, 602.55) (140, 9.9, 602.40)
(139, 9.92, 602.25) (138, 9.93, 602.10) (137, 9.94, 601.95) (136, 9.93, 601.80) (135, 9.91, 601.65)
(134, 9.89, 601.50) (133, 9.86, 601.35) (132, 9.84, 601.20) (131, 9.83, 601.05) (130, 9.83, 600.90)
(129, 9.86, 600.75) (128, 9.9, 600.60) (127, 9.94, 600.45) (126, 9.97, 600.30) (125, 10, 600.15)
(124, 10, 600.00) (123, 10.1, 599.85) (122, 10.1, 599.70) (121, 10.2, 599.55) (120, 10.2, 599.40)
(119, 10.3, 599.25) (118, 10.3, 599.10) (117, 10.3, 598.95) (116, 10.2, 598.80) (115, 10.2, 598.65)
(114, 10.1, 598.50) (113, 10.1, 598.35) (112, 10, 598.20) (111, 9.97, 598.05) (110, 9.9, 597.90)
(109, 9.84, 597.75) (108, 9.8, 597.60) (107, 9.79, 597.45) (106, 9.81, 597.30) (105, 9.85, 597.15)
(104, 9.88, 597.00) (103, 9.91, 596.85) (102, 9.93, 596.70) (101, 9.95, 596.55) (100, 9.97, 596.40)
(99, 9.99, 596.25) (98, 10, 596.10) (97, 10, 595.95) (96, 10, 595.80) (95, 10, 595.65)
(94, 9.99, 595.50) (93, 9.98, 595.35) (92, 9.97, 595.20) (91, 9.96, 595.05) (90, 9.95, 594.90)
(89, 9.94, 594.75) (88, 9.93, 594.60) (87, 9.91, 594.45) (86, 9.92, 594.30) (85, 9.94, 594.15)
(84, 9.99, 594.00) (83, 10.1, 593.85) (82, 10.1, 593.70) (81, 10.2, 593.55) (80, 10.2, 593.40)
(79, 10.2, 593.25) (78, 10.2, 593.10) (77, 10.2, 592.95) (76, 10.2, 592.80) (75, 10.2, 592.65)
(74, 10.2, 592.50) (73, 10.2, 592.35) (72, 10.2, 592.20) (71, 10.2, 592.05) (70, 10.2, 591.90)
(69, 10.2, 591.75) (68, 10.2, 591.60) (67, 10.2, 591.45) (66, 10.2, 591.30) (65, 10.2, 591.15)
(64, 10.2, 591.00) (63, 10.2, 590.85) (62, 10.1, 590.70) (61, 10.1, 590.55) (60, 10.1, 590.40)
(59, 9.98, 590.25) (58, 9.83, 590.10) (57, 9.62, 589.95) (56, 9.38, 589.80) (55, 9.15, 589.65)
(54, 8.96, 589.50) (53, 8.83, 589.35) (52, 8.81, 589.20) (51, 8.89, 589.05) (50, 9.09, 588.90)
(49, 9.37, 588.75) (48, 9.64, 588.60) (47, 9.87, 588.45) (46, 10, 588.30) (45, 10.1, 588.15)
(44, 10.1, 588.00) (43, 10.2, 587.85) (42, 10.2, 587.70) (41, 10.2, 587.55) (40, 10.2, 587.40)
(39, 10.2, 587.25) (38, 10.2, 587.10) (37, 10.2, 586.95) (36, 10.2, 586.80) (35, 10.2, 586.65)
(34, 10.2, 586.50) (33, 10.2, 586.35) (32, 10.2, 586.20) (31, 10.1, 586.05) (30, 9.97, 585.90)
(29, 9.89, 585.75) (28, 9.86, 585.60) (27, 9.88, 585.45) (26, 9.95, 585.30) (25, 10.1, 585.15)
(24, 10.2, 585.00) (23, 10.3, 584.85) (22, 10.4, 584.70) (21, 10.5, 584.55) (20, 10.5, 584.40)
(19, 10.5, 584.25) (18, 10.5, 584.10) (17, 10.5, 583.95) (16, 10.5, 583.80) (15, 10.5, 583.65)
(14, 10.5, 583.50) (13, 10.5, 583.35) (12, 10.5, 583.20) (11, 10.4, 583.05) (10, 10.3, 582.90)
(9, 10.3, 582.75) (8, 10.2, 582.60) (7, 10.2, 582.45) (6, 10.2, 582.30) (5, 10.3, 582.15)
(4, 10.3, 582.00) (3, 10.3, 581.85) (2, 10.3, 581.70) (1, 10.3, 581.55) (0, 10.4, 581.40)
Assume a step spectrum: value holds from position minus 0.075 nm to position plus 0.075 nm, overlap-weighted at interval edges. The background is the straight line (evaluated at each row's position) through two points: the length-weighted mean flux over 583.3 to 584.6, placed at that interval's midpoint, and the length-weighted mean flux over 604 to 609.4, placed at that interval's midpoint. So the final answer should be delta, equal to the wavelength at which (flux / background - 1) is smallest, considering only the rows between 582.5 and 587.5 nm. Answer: 585.60 nm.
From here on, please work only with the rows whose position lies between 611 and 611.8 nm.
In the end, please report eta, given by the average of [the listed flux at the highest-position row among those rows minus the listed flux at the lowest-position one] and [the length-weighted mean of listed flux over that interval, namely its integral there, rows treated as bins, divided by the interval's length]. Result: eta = 4.81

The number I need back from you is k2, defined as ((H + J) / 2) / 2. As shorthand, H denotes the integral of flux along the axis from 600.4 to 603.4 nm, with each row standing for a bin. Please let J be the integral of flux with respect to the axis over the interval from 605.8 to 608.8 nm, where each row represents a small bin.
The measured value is 14.8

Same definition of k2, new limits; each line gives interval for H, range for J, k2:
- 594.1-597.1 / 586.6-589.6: 14.8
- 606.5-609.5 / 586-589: 14.9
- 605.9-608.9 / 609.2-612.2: 14.7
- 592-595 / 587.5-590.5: 14.8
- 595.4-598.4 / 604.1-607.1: 14.9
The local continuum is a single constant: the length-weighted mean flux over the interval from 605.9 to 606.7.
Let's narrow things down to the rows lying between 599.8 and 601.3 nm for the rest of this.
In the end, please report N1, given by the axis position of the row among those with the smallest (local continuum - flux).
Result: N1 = 599.85 nm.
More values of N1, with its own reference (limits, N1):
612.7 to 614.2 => 612.90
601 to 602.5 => 601.95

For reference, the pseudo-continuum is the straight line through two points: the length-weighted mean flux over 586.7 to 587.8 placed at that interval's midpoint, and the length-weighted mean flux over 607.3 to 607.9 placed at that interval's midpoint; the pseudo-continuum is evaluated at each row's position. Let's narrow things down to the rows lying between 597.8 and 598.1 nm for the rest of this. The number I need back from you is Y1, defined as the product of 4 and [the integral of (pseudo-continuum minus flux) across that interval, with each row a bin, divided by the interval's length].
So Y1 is 0.5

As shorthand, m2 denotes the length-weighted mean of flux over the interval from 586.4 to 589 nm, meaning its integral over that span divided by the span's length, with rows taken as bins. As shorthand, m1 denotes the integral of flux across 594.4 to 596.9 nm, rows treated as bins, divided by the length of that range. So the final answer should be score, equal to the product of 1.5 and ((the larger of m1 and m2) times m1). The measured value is 149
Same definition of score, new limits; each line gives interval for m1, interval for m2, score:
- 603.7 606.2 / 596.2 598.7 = 149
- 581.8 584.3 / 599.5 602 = 162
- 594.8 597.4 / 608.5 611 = 148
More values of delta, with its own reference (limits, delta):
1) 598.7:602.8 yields 600.90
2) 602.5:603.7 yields 602.55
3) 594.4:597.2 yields 594.45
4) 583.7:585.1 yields 585.00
